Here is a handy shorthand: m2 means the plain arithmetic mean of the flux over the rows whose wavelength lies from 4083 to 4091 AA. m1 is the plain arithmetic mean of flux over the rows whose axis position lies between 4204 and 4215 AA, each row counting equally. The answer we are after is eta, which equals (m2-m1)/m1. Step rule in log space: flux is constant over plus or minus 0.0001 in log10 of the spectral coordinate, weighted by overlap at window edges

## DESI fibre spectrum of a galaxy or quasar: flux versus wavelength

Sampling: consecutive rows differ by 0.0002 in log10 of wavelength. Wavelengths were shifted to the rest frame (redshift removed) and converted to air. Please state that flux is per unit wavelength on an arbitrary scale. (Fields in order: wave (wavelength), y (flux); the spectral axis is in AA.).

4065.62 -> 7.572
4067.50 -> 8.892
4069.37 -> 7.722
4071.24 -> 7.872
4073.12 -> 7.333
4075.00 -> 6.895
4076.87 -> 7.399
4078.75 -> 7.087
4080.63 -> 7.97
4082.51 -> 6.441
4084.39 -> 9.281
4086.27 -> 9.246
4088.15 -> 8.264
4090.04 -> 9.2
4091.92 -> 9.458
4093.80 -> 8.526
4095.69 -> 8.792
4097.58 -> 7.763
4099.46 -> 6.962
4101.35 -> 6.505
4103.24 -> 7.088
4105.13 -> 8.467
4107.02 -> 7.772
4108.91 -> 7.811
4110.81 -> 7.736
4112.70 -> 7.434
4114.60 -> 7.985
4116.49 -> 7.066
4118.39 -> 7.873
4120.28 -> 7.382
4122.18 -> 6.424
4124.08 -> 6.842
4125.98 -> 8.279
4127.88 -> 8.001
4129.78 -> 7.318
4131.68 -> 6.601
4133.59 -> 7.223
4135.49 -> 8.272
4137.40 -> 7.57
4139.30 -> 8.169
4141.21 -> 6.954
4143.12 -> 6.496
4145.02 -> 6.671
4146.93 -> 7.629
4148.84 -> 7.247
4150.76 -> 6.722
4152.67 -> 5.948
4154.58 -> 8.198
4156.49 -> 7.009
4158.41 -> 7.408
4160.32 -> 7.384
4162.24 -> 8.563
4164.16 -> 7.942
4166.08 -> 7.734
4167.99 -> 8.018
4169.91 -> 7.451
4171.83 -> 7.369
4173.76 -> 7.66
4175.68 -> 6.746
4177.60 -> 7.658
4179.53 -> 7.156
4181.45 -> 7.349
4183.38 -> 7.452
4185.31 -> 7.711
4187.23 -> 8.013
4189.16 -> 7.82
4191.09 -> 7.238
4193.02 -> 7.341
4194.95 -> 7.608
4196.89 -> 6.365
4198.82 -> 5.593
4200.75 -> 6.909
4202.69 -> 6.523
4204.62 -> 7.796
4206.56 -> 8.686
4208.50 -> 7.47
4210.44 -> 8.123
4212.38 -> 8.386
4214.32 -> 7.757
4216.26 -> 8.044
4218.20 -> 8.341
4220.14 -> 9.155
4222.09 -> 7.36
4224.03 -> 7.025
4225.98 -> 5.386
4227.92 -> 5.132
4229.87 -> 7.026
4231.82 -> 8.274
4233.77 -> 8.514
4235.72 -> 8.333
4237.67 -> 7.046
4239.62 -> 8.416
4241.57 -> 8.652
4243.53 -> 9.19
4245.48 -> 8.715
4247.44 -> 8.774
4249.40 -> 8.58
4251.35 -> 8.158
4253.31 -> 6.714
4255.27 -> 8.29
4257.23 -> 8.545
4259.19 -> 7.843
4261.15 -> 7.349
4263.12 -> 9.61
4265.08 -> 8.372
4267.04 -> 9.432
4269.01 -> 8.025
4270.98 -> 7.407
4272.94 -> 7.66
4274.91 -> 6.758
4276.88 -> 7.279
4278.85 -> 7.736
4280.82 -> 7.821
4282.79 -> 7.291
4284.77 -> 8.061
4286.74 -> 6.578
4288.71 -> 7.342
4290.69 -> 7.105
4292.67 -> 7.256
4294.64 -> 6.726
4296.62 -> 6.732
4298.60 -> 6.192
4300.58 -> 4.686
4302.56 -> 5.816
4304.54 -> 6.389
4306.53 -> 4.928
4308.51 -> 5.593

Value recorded 0.12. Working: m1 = 8.0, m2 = 9.00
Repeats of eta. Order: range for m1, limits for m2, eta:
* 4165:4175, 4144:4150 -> -0.06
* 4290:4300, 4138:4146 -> 0.04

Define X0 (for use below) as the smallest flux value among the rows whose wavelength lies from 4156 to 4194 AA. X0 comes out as 6.746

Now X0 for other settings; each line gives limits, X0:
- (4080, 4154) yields 5.948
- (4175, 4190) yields 6.746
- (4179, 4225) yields 5.593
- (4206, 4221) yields 7.47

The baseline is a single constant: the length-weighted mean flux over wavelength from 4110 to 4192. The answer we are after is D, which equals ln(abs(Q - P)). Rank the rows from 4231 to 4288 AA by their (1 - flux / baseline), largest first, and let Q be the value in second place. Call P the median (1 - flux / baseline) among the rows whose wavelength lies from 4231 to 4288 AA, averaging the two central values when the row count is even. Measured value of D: -1.64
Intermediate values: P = -0.10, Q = 0.10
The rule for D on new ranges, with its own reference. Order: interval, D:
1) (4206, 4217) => -3.13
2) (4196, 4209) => -2.62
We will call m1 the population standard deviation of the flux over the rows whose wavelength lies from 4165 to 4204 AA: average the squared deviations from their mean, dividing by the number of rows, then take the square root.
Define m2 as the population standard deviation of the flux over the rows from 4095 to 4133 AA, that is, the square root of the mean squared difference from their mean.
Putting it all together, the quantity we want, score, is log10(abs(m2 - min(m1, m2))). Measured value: -1.3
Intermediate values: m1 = 0.59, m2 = 0.64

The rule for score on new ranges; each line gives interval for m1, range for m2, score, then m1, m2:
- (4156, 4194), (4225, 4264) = -0.1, 0.40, 1.14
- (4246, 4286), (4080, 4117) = -0.9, 0.75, 0.89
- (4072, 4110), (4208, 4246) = -0.9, 0.93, 1.06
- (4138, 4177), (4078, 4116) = -0.6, 0.64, 0.89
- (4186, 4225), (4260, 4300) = -1.5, 0.82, 0.85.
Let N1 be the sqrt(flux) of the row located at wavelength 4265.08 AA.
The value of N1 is 2.89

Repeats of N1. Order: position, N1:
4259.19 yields 2.80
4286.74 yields 2.56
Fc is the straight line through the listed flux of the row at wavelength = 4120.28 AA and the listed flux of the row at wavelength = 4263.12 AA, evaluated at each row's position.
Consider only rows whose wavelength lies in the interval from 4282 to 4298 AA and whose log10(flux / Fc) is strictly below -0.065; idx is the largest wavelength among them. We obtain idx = 4296.62 AA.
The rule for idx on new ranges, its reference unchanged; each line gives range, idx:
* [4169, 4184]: 4175.68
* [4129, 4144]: 4143.12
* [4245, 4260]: 4259.19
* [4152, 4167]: 4152.67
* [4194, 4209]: 4208.50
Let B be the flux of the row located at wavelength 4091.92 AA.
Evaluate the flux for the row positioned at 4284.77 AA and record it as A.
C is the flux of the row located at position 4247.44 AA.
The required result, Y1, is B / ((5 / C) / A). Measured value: 134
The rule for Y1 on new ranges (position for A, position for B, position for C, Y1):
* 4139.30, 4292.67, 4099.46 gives 83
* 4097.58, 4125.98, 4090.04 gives 118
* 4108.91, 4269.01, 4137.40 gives 95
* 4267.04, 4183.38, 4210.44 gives 114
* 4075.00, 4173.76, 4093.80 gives 90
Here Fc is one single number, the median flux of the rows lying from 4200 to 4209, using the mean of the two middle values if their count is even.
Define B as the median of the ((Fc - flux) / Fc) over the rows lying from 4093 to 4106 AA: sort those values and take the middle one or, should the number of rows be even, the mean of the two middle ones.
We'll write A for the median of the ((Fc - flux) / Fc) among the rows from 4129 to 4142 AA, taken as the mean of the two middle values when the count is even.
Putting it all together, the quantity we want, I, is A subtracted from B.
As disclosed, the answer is -0.06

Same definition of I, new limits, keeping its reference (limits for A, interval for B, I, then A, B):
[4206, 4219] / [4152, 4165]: 0.10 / -0.09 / 0.01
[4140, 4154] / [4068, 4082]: -0.09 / 0.10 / 0.01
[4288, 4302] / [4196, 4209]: -0.02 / 0.10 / 0.08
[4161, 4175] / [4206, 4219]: -0.05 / -0.04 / -0.09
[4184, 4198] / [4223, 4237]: 0.08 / -0.02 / 0.06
